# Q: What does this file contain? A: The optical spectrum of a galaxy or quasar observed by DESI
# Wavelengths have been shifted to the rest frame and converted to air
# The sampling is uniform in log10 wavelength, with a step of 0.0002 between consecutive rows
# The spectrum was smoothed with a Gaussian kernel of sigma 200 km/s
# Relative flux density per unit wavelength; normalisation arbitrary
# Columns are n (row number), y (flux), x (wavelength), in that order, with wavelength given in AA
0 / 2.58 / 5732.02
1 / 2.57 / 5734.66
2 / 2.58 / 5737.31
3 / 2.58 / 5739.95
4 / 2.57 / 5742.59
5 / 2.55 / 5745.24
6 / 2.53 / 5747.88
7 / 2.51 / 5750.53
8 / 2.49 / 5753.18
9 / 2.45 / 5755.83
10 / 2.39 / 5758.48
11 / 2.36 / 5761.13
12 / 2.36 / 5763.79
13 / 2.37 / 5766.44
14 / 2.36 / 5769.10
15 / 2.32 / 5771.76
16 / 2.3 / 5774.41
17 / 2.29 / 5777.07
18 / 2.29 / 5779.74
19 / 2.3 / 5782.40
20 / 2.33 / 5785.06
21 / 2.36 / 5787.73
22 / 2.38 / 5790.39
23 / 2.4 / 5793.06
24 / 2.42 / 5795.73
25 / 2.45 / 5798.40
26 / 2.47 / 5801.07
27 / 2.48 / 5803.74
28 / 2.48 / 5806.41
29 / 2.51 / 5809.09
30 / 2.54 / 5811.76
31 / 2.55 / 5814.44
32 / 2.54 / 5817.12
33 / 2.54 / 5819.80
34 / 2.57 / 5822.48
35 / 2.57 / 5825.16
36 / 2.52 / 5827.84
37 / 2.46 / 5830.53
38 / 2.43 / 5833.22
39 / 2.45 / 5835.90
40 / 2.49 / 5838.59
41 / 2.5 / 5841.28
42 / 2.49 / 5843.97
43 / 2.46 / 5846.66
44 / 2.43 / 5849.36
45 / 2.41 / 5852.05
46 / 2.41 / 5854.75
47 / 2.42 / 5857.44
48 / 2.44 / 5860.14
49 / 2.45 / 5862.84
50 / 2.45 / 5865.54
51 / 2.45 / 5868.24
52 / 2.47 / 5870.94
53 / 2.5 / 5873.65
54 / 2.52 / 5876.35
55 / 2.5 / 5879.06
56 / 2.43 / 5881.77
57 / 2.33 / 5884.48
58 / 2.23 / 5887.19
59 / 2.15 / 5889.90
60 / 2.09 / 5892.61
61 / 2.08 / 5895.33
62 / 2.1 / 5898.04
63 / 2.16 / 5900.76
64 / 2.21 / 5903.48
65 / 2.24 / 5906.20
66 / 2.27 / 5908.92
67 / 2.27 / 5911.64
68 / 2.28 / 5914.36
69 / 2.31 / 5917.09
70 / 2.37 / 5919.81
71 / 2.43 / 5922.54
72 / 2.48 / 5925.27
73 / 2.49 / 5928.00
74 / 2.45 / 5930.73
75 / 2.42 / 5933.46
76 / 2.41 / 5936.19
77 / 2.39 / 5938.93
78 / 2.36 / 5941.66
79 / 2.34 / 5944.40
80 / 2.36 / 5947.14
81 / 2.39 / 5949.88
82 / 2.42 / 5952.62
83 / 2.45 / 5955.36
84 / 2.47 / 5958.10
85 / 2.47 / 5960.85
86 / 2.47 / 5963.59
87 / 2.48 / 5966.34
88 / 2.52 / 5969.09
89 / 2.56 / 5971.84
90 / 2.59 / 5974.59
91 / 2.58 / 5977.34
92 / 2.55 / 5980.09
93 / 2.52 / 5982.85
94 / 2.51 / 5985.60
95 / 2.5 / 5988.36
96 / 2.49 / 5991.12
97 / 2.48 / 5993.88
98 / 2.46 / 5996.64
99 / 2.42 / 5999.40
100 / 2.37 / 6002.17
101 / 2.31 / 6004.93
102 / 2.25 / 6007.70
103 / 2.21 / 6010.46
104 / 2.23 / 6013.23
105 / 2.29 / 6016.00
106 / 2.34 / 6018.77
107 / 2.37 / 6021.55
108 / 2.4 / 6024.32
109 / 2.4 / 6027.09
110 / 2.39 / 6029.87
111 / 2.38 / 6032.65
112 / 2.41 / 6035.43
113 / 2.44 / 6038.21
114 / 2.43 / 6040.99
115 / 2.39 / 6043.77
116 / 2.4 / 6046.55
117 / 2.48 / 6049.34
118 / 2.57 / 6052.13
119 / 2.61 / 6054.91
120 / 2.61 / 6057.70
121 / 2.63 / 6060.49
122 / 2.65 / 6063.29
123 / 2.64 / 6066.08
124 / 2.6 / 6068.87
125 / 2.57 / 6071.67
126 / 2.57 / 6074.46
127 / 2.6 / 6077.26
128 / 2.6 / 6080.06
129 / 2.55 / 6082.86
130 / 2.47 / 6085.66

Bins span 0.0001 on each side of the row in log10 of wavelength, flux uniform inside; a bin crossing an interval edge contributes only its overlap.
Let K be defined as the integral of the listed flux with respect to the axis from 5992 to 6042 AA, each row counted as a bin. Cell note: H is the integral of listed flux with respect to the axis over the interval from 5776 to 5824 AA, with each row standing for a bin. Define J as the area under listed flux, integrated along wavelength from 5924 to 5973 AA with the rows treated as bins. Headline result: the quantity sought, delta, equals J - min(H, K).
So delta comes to 2.4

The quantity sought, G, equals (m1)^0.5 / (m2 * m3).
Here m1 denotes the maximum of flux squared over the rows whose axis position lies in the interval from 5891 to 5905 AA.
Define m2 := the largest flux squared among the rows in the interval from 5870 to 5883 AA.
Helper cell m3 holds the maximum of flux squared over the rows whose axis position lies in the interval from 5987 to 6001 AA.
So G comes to 0.056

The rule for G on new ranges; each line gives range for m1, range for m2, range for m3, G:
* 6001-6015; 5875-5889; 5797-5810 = 0.059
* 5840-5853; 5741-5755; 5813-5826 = 0.057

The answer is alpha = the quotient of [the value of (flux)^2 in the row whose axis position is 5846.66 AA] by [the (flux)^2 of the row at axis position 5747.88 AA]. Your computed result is 0.95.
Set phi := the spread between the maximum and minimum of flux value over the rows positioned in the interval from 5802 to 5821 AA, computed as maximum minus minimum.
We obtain 0.070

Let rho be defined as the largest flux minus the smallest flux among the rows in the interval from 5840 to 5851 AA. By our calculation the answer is 0.07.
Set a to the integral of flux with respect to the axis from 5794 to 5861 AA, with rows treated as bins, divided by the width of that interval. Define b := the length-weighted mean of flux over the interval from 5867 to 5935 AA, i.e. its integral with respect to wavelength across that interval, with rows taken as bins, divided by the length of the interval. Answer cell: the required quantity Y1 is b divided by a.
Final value 0.94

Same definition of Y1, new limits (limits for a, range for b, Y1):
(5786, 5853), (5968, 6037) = 0.98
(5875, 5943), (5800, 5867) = 1.07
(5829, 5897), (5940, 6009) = 1.02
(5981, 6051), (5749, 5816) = 1.00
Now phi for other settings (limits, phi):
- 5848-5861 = 0.030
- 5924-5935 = 0.070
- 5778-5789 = 0.070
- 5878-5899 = 0.420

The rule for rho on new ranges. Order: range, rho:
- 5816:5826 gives 0.03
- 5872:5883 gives 0.09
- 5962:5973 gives 0.09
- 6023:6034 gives 0.02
